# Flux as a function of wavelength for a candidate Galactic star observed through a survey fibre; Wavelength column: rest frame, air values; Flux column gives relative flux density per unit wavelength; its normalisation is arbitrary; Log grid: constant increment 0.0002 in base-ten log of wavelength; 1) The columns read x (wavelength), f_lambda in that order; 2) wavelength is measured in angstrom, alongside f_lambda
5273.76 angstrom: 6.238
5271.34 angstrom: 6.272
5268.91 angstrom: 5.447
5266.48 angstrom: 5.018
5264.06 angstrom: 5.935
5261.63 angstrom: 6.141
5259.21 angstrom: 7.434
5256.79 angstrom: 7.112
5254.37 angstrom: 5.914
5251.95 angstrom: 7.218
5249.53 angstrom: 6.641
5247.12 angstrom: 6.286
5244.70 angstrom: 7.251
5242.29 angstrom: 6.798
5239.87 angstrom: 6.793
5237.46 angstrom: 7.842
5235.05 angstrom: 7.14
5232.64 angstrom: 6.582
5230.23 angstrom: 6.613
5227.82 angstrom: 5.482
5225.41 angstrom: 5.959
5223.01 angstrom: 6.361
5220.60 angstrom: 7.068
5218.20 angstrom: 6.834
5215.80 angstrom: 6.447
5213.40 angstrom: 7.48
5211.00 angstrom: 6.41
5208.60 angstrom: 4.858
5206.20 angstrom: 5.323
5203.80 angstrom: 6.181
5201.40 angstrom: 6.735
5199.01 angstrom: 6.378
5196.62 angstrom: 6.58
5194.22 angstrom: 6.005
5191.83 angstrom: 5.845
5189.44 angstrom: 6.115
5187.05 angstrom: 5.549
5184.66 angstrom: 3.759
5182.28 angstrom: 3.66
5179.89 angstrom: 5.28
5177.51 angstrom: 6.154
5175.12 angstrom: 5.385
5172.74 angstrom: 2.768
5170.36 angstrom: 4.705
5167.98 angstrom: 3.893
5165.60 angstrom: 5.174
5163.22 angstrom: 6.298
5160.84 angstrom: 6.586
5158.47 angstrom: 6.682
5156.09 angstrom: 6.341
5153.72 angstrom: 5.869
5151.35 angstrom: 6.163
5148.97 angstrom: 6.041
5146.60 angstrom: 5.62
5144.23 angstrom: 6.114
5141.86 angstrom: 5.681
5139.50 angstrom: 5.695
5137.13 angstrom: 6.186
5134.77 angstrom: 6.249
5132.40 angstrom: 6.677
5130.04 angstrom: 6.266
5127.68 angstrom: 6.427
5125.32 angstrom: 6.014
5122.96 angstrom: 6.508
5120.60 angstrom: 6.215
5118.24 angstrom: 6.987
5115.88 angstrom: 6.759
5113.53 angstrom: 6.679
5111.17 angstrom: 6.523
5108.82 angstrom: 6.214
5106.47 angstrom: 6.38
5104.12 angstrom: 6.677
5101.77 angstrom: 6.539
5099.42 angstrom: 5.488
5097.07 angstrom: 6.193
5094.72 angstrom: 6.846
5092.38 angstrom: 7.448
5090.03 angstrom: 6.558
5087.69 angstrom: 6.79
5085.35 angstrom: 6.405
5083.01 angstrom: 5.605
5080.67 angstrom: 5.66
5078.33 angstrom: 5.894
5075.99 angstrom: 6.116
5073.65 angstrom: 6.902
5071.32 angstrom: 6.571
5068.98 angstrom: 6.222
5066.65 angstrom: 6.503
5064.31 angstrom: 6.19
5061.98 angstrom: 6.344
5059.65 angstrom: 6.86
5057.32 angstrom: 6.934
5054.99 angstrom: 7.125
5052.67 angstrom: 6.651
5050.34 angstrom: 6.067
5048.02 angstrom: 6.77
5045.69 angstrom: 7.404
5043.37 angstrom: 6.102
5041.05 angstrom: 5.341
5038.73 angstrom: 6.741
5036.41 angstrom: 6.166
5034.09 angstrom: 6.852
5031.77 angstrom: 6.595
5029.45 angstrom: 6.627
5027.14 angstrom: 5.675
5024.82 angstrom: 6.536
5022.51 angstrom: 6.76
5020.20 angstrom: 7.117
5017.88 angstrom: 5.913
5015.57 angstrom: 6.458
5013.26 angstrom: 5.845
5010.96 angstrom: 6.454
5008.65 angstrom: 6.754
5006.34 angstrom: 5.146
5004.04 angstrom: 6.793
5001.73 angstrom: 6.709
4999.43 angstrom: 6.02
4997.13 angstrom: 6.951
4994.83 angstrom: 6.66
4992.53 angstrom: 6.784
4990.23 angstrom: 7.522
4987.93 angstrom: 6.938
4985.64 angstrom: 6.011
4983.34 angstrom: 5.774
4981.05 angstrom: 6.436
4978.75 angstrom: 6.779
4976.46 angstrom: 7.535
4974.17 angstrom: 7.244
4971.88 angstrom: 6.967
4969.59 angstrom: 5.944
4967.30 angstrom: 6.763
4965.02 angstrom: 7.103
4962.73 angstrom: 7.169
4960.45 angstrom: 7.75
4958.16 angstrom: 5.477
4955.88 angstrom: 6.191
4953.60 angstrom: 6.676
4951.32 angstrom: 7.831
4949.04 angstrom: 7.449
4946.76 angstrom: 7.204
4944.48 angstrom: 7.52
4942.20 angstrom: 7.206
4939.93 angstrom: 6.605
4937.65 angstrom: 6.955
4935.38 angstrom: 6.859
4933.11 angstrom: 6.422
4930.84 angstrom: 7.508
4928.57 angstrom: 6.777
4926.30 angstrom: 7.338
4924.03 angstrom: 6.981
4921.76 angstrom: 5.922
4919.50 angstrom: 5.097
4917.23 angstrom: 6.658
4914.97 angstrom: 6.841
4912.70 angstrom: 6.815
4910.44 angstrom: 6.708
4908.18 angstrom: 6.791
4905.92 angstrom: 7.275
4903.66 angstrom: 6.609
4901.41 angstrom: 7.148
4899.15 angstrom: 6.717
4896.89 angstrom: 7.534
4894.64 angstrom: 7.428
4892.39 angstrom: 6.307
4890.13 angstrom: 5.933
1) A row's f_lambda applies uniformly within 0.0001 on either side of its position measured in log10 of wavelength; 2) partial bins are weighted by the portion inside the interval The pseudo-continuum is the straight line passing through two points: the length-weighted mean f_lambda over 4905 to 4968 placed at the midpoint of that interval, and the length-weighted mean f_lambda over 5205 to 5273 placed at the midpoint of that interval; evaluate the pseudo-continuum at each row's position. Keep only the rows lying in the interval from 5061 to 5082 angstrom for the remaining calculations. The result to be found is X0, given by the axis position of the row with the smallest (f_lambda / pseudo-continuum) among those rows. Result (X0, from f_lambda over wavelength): 5080.67 angstrom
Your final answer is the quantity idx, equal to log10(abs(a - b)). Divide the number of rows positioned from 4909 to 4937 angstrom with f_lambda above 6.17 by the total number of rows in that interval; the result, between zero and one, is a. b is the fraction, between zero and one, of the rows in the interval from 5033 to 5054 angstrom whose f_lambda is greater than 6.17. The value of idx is -0.6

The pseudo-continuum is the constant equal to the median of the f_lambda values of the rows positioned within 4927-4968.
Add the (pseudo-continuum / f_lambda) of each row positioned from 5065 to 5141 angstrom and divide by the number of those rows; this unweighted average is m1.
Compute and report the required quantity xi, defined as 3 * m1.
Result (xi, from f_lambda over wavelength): 3.32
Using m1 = 1.11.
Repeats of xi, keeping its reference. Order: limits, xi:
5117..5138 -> 3.31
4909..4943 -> 3.17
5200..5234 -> 3.38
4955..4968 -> 3.17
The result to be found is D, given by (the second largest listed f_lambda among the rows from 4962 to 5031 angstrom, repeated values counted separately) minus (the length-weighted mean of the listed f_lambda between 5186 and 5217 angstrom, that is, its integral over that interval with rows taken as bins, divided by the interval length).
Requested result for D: 1.4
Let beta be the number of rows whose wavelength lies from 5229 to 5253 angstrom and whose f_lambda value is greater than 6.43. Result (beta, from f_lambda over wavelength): 9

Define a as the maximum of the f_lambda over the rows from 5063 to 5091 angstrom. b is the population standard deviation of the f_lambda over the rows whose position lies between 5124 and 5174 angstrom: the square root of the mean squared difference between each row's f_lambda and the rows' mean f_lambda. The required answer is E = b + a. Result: 7.8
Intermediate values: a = 6.902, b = 0.94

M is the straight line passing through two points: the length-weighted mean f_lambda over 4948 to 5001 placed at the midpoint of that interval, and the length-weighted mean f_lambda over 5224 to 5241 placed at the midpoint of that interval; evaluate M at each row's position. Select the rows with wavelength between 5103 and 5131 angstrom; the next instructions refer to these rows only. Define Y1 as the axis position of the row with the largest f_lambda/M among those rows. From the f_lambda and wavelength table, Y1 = 5118.24 angstrom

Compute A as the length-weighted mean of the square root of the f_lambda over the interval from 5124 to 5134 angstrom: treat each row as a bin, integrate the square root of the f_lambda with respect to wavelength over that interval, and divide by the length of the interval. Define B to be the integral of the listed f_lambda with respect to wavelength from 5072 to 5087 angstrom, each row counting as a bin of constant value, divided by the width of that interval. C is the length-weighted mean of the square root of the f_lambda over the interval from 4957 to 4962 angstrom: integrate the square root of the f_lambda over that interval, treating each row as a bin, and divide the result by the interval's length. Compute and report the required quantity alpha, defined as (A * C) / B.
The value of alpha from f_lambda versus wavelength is 1.06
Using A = 2.52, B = 6.14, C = 2.57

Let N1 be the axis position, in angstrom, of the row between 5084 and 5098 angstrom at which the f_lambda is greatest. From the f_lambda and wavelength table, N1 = 5092.38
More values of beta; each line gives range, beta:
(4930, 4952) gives 9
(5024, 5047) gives 6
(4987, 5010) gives 8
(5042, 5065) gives 6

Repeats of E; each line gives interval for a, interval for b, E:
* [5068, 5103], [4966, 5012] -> 8.0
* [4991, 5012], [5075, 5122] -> 7.4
